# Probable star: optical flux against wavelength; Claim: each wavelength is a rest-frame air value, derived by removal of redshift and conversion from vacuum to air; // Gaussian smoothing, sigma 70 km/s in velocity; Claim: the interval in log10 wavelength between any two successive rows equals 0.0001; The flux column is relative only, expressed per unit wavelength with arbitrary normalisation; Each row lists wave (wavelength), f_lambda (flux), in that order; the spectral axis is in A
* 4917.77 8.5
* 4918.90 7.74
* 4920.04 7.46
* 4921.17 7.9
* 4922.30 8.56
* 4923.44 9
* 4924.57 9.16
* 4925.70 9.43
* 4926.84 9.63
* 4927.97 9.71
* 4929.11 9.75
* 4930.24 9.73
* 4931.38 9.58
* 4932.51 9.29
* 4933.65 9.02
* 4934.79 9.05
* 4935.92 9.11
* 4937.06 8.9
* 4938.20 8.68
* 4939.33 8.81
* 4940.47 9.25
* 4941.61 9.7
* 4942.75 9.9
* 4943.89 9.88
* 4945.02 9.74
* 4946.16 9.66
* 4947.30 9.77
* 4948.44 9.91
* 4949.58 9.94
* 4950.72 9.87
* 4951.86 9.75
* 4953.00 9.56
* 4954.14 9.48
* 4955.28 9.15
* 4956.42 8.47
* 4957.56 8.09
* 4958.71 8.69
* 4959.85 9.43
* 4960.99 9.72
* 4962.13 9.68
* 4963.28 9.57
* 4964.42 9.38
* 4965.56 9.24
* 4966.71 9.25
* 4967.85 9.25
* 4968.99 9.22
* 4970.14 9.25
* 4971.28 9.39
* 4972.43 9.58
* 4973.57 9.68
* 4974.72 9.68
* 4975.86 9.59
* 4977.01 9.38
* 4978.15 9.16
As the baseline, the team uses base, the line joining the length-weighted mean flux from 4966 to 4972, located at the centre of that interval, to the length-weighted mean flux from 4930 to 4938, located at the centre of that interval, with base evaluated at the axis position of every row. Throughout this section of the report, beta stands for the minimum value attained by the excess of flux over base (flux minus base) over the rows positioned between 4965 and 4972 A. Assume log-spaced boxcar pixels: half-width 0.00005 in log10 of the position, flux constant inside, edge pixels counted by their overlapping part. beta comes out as -0.05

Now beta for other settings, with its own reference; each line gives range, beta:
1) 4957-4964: -1.15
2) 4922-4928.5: -0.60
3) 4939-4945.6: -0.39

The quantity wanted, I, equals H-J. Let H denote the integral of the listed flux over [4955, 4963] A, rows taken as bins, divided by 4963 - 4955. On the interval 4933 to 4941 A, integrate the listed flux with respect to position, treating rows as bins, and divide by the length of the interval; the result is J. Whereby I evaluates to 0.07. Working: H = 9.04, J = 9.0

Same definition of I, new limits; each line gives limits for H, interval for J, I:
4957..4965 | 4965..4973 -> -0.09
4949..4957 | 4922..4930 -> 0.10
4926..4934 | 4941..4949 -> -0.26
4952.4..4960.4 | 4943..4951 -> -0.85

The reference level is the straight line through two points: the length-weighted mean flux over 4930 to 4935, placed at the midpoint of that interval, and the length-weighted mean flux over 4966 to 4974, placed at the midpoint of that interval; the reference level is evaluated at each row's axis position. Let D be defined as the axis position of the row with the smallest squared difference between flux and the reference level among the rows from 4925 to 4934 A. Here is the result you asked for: 4932.51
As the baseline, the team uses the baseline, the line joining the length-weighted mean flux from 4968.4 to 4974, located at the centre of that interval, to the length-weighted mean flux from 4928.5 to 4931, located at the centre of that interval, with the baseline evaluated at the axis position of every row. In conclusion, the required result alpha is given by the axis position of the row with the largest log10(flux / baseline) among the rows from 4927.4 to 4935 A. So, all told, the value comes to 4929.11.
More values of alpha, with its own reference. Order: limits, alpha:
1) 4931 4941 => 4931.38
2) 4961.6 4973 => 4962.13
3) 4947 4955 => 4949.58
